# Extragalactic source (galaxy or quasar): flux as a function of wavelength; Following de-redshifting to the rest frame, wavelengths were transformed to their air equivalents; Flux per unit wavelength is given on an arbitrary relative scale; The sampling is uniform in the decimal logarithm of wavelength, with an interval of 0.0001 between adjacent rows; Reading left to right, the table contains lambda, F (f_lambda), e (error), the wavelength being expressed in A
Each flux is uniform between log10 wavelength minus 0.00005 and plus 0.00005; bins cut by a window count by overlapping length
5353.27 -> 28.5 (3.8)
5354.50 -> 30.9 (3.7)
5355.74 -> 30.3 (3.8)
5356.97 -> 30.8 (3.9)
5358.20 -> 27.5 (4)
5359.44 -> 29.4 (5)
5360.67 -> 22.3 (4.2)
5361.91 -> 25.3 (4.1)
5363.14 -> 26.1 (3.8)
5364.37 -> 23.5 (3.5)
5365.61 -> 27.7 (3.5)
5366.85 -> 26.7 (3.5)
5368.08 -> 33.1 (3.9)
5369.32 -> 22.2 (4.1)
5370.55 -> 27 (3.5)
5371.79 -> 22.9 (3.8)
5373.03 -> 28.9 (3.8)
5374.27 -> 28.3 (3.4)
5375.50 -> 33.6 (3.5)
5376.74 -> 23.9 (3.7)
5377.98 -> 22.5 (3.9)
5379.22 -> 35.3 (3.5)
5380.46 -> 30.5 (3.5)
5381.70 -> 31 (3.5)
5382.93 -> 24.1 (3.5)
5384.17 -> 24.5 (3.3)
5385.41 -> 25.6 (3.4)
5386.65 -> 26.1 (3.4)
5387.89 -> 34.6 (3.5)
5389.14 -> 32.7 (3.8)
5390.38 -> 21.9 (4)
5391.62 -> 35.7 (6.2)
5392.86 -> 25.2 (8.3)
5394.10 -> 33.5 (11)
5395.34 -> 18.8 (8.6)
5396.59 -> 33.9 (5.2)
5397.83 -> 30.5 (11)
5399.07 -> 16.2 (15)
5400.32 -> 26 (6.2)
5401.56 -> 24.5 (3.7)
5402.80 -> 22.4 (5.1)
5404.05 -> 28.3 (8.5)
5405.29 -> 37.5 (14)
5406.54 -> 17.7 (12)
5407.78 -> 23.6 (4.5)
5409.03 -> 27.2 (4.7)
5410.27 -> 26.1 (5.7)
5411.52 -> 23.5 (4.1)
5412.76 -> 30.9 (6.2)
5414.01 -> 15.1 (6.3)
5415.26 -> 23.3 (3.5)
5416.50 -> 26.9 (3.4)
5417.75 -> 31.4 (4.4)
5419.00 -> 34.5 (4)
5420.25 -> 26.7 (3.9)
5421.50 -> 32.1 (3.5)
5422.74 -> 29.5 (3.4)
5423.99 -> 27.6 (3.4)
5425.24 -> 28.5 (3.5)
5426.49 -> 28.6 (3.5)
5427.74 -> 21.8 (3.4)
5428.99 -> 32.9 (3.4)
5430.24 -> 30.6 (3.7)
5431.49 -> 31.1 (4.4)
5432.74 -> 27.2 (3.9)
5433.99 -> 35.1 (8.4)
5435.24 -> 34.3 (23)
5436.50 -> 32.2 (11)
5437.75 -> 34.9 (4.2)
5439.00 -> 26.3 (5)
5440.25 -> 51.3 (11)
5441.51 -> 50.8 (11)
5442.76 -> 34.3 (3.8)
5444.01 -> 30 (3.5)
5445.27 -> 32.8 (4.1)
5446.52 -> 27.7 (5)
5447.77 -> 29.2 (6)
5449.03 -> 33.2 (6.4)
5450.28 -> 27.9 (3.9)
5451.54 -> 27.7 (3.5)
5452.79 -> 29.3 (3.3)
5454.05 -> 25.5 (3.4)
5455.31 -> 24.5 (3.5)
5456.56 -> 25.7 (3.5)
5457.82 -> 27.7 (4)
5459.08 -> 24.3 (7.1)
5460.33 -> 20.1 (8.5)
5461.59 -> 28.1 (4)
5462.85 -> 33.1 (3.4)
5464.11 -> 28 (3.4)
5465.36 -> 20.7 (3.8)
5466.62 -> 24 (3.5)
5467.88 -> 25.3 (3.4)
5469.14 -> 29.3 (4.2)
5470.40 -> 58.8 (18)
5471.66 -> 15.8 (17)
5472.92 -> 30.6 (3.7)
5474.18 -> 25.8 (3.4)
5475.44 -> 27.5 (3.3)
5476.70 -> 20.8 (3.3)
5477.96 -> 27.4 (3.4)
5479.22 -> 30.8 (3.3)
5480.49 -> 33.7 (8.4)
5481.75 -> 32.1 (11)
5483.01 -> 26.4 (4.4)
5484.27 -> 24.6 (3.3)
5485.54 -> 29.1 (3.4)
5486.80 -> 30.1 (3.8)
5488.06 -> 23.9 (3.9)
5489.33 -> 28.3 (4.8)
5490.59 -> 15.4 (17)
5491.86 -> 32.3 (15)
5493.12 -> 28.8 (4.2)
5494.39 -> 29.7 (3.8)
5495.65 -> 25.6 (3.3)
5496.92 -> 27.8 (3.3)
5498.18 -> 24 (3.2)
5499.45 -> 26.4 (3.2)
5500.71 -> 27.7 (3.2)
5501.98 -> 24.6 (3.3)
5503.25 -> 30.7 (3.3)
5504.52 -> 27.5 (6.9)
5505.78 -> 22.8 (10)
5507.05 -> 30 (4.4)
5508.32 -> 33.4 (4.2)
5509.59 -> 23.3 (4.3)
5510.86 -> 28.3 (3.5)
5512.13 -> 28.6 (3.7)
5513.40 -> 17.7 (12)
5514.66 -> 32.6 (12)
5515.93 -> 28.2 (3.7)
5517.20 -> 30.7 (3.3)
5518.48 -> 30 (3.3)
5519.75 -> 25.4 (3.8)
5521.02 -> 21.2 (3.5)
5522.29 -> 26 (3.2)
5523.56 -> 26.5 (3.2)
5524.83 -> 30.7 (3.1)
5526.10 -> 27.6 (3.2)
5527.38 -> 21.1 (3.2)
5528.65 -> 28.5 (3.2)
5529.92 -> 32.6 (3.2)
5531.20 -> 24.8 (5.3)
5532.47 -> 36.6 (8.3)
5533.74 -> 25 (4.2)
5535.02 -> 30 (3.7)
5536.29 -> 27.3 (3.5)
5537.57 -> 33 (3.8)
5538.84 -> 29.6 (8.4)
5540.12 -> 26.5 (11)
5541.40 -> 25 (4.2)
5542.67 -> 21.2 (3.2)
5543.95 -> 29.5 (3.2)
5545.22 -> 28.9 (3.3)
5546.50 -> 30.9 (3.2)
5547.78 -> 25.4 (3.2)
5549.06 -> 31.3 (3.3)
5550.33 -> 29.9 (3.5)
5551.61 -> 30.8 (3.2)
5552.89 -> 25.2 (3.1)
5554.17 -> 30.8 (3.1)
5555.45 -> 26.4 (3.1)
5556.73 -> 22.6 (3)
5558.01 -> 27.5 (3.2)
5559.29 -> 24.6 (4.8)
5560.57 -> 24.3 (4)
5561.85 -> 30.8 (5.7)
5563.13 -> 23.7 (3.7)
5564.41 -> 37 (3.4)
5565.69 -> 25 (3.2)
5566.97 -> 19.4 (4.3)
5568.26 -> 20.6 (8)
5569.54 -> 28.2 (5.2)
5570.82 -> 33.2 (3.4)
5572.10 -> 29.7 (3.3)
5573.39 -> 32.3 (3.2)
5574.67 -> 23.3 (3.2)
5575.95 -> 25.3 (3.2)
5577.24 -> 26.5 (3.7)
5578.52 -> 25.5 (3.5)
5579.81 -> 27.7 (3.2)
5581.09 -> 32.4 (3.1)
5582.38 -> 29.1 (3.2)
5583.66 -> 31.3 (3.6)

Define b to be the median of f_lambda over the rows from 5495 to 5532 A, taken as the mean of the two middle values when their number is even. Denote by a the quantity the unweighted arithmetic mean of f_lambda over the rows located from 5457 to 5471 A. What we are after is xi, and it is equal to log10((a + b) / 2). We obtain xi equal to 1.45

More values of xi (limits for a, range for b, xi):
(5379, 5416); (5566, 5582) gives 1.43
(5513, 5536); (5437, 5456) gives 1.45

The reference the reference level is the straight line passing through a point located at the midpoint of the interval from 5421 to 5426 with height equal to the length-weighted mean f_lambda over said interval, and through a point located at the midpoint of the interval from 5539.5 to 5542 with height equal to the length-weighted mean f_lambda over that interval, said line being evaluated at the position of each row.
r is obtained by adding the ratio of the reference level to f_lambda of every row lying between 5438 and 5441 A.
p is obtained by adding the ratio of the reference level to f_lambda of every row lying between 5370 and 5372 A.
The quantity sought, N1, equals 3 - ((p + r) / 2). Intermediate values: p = 2.5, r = 1.66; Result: 0.92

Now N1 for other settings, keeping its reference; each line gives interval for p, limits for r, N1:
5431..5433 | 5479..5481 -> 1.14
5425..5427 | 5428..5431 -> 1.05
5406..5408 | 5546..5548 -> 0.61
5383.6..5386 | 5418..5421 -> 0.80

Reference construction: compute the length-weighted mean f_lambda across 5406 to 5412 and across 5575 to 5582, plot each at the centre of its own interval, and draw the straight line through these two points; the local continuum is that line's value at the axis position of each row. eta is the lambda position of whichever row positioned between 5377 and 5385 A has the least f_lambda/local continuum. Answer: 5377.98 A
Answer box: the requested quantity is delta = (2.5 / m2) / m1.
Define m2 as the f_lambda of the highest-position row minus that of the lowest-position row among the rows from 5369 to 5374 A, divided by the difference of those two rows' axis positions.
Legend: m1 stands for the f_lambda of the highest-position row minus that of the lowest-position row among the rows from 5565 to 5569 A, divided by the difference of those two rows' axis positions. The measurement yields -0.8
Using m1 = -1.7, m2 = 1.8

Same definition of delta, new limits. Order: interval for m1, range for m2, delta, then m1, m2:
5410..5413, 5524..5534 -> -2.0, 1.9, -0.6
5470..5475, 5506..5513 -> 1.0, -8.7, -0.3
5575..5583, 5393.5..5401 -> -3.5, 0.6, -1.2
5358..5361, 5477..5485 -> 2.7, -2.1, -0.4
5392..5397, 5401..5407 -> -0.8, 2.3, -1.4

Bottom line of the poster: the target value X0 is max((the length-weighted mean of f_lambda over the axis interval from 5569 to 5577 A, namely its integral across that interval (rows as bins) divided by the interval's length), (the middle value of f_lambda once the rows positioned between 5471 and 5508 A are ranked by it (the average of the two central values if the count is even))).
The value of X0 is 29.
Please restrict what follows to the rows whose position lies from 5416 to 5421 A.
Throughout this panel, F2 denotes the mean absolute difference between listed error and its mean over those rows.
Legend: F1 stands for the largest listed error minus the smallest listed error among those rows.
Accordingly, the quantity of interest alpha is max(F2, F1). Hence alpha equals 1.0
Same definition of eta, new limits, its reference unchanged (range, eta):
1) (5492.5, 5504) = 5498.18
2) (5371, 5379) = 5377.98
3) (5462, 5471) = 5465.36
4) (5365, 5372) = 5369.32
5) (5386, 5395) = 5390.38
